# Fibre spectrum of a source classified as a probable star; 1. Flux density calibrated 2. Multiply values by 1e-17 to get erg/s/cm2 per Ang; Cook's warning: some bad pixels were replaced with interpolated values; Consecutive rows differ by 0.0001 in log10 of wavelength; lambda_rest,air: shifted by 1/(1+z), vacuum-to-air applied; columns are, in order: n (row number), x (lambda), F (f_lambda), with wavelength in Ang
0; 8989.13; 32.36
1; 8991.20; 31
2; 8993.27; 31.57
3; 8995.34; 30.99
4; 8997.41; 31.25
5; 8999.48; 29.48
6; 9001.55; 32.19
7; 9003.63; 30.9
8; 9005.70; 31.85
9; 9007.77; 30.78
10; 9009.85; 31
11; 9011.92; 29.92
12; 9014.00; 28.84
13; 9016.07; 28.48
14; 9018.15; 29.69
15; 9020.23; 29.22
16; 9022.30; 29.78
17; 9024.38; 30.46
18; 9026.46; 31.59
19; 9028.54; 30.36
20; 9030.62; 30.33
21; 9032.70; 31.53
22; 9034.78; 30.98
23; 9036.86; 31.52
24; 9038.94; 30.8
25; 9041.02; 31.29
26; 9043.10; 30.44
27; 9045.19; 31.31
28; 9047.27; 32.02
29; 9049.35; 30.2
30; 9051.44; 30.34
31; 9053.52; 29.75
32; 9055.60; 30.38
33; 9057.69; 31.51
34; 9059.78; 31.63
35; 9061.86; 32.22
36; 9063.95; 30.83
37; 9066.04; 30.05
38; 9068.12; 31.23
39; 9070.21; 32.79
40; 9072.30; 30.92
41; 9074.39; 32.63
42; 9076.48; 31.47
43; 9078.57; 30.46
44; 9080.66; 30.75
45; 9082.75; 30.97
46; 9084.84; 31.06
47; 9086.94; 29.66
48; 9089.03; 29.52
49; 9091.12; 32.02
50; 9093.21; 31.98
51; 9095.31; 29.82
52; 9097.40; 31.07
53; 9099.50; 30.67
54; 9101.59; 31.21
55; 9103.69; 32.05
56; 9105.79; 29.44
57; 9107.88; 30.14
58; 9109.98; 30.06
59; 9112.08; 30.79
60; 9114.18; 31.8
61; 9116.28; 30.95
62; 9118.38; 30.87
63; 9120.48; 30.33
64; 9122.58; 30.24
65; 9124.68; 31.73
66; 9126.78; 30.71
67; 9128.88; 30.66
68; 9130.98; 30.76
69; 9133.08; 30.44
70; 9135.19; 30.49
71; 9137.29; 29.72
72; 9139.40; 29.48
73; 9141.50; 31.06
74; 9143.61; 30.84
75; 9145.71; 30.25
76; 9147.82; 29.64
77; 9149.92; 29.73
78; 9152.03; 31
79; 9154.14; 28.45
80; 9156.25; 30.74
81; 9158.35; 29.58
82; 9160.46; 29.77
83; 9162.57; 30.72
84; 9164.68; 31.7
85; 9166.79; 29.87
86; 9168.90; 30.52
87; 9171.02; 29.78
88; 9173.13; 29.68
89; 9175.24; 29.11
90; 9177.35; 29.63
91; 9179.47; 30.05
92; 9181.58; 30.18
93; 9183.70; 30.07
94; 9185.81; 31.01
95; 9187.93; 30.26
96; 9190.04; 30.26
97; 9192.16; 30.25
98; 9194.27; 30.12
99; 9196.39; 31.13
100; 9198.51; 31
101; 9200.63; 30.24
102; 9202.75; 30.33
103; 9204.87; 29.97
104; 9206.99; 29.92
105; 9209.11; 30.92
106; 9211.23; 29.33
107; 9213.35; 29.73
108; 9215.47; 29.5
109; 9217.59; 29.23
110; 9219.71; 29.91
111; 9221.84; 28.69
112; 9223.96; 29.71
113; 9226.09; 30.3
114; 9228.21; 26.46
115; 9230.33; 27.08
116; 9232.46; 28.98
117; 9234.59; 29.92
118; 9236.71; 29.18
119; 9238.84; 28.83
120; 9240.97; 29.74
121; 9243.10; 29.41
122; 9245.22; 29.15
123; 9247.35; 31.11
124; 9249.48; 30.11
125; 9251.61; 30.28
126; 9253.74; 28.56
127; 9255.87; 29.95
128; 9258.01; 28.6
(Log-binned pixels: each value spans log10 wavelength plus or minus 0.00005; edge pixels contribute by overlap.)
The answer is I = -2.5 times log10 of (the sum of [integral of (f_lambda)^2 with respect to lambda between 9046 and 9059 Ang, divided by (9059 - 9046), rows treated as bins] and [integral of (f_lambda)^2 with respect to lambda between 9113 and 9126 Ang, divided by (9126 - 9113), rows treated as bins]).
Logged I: -8.200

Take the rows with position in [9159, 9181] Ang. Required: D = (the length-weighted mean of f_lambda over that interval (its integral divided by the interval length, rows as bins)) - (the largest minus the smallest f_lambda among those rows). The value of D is 27.5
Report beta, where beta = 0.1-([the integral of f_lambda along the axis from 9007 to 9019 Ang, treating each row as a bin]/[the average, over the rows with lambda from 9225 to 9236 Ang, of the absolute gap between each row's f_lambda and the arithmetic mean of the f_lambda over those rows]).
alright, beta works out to -251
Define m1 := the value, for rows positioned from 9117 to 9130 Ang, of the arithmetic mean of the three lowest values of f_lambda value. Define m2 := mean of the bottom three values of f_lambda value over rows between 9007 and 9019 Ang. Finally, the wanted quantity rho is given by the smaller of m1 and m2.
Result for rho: 29.0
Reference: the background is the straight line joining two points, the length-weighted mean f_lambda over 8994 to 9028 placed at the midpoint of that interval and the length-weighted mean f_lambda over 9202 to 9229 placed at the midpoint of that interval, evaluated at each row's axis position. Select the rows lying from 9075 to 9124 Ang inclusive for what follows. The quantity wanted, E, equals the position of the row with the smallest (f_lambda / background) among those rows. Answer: 9105.79 Ang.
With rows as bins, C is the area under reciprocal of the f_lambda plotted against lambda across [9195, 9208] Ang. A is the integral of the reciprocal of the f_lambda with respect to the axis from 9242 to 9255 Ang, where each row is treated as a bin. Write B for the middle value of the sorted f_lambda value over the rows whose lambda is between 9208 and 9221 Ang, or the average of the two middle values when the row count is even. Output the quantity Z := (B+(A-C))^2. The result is 878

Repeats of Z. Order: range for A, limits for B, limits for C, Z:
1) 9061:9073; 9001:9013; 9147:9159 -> 957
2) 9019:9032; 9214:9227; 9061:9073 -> 879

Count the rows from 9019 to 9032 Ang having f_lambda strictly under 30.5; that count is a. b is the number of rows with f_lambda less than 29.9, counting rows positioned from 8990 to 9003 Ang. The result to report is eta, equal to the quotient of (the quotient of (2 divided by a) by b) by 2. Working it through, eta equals 0.2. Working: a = 5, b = 1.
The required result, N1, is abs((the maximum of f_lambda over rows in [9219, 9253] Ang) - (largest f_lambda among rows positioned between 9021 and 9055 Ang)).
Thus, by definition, 0.91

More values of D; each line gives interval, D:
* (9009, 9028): 26.8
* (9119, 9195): 27.0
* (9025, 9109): 27.6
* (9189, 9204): 29.4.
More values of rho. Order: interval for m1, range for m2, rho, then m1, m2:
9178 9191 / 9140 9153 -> 29.9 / 30.1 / 29.9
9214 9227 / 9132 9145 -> 29.1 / 29.1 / 29.9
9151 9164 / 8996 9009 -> 29.3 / 29.3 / 30.4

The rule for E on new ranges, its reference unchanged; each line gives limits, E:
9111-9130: 9122.58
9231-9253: 9238.84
